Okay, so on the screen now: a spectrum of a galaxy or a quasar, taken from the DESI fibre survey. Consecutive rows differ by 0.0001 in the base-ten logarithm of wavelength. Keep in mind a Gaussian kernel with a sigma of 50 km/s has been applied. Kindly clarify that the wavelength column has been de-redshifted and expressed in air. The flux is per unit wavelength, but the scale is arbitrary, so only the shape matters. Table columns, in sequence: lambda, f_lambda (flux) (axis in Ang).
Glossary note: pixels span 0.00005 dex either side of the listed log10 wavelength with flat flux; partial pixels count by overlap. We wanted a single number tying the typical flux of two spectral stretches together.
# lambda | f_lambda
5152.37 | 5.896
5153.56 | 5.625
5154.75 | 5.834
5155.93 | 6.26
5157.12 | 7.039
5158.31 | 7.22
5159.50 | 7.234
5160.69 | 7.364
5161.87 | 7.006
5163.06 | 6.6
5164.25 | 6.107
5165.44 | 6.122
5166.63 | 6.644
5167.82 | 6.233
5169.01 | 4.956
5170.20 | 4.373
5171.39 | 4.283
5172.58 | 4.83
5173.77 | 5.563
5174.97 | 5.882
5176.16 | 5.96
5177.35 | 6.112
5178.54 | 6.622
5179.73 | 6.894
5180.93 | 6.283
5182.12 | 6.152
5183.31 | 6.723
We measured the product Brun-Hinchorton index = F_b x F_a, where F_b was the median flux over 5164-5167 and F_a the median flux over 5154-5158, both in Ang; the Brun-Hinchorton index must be 38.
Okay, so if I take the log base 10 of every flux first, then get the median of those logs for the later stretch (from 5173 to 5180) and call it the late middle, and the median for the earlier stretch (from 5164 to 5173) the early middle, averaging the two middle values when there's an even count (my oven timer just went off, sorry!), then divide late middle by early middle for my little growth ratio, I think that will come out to 1.05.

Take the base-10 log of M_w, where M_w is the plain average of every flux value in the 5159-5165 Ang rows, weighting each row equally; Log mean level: 0.84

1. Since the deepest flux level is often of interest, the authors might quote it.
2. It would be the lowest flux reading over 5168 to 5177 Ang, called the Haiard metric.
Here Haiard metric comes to 4.283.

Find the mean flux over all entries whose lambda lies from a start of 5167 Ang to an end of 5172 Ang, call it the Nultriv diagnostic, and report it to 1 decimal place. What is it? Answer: 5.0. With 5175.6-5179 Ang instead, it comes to 6.2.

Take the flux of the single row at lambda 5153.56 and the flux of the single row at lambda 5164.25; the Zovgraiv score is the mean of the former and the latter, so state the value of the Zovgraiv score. 5.9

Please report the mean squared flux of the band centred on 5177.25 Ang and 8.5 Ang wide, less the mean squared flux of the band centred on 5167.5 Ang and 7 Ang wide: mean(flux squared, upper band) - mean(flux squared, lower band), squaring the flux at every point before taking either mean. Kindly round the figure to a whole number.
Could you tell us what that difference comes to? 5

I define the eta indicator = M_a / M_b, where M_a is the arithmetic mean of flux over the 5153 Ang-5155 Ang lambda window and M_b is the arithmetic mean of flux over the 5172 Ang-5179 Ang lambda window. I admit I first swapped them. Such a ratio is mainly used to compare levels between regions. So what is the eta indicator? 0.98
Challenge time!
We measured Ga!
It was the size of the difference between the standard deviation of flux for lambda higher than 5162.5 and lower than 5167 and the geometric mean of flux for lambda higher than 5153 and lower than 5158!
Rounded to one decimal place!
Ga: 5.9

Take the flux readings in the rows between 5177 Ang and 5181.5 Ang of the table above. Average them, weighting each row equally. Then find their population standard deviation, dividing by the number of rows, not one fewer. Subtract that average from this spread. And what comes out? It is -6.2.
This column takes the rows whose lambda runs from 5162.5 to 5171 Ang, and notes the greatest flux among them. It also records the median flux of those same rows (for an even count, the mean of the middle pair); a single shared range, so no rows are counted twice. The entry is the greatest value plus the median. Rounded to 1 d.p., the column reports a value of 12.8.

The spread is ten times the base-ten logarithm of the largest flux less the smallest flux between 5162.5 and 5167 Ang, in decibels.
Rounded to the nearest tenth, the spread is -2.7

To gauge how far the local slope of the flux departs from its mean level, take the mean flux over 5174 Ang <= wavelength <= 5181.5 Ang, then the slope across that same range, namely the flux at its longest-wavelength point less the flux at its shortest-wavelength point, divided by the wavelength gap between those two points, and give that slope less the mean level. -6.2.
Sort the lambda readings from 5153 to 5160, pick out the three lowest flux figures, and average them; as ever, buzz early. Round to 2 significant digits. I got 5.9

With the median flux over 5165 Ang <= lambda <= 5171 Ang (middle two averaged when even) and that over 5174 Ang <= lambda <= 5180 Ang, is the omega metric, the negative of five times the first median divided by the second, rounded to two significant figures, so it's -5.0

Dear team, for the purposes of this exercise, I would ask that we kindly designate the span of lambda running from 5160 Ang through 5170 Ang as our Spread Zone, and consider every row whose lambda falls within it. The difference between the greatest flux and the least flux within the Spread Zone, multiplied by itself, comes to 5.8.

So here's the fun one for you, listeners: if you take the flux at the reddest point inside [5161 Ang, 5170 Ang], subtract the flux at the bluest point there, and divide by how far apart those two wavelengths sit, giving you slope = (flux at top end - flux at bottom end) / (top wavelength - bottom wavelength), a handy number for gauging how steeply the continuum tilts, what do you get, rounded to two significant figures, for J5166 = -0.29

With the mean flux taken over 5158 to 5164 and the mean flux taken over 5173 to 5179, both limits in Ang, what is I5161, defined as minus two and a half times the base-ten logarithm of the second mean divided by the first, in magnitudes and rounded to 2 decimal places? 0.18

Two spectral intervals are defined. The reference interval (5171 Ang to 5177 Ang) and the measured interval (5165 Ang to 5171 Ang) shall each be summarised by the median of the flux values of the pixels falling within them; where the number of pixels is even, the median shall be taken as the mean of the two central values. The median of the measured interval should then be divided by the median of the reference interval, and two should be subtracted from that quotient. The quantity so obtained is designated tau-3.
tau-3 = -0.90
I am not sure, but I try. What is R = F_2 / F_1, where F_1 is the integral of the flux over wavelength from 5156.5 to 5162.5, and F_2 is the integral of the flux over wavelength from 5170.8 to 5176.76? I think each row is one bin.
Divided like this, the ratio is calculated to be 0.74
